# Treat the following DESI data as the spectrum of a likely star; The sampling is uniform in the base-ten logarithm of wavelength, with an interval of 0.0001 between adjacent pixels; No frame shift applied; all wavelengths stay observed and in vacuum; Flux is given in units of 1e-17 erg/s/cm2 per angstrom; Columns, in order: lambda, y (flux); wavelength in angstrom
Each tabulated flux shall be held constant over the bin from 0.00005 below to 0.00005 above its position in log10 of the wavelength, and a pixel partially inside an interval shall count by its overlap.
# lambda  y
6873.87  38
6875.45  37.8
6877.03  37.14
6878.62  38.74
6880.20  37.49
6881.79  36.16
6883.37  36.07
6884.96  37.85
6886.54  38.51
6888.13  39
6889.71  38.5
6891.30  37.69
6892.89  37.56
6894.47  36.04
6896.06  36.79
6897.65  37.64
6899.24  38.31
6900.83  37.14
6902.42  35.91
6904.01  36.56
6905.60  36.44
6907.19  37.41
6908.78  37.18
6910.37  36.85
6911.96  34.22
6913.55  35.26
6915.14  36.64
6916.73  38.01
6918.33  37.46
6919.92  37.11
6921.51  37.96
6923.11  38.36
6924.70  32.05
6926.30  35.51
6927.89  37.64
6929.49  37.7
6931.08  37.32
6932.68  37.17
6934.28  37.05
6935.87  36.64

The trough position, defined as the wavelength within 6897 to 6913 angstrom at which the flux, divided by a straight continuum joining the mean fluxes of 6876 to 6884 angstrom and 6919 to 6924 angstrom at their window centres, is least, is 6911.96 angstrom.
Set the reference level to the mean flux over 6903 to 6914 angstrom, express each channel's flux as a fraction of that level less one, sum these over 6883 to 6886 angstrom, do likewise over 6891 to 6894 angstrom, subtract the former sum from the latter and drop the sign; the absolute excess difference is 0.037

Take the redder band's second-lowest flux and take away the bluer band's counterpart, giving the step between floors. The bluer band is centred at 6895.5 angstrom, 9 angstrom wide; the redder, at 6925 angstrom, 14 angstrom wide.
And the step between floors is -1.3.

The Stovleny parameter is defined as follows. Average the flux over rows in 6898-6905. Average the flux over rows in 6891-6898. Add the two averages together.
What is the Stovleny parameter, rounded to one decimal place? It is 74.1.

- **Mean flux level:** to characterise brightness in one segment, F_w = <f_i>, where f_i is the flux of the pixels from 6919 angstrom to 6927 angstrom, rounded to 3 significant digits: 36.2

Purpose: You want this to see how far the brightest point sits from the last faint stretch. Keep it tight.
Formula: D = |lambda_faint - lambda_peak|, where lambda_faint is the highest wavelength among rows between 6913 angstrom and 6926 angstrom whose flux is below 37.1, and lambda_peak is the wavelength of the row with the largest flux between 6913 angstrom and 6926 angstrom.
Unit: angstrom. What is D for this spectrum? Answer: 1.6 angstrom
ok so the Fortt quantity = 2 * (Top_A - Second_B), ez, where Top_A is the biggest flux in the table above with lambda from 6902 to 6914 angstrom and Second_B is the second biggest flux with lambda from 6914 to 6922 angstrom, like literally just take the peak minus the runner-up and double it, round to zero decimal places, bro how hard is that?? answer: -1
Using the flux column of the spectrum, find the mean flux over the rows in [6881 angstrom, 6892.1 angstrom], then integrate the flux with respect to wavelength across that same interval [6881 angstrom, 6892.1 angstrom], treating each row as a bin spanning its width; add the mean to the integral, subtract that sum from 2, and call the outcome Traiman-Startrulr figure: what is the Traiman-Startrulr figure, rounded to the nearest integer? -454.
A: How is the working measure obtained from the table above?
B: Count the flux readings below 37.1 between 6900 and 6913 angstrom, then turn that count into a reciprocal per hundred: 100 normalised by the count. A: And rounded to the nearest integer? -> 20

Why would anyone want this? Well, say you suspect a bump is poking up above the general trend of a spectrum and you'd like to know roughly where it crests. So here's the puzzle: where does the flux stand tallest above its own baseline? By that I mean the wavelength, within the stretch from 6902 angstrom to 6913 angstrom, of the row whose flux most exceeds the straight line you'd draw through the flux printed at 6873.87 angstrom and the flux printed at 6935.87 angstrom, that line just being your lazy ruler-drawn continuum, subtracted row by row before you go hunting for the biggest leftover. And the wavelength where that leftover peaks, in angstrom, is 6907.19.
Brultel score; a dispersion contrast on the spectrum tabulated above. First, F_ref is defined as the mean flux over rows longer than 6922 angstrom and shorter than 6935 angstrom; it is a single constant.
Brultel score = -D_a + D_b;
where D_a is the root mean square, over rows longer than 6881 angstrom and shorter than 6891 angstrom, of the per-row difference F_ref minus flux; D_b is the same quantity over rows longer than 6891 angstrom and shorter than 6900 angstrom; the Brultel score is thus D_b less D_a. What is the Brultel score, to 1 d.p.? -0.5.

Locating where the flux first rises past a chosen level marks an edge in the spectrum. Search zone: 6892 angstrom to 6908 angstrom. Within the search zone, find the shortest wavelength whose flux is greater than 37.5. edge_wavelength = 6892.89 angstrom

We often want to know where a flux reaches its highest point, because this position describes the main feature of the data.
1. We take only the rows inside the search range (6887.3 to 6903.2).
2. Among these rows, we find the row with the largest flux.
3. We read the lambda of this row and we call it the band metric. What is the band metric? 6888.13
